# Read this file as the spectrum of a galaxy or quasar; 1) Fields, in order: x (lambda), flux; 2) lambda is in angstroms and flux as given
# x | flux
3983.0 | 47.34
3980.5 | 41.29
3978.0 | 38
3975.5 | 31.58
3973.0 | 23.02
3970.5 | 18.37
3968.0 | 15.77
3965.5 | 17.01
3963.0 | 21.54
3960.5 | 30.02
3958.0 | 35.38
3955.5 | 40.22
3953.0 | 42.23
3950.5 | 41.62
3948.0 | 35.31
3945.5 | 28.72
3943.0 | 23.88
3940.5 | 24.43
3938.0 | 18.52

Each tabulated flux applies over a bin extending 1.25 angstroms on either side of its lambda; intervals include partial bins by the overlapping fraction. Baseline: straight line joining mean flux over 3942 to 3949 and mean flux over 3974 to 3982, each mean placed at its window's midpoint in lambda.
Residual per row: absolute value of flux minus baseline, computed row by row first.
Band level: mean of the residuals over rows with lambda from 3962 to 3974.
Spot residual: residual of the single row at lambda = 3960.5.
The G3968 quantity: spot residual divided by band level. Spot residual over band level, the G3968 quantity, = 0.18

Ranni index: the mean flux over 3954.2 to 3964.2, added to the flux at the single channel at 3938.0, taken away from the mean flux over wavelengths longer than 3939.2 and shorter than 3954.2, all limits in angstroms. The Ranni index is -18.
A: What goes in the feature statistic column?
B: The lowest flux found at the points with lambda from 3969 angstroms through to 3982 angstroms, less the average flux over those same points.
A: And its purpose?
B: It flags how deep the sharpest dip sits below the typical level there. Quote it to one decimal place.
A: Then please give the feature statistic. -12.1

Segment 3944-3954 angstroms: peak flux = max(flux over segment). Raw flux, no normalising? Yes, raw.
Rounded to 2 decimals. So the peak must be 42.23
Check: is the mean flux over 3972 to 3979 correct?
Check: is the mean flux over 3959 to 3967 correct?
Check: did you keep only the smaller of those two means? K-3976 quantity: 23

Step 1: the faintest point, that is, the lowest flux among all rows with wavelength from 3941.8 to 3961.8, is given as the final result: 23.88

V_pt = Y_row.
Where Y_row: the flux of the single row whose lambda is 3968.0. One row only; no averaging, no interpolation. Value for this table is 15.77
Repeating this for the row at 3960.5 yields 30.02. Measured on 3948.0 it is 35.31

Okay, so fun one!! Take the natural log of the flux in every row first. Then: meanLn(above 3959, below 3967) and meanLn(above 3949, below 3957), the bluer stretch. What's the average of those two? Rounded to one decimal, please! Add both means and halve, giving 3.4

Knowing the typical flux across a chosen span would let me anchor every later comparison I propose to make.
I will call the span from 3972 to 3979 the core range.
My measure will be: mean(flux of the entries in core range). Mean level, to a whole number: 31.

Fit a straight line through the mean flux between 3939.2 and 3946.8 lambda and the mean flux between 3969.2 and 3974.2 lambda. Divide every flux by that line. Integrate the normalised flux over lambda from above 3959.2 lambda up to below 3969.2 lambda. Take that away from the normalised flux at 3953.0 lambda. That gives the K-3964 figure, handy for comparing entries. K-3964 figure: -7.8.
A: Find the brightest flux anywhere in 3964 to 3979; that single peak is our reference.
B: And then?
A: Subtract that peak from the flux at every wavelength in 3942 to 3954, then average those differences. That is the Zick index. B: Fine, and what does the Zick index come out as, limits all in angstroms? -3.6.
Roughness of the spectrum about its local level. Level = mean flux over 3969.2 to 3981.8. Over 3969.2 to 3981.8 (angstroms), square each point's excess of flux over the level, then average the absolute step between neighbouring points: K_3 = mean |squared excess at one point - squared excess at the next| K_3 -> 65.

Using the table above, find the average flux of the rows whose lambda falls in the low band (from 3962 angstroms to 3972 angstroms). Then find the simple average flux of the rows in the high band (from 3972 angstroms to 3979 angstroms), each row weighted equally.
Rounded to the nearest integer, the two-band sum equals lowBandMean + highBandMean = 49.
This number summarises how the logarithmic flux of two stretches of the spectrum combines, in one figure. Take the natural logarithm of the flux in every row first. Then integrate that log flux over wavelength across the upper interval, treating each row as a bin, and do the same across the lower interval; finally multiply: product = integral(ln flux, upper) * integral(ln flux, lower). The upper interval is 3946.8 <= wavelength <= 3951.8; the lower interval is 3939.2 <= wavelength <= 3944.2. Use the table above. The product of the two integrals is 290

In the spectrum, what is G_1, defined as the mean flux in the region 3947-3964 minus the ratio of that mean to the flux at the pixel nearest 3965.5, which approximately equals 33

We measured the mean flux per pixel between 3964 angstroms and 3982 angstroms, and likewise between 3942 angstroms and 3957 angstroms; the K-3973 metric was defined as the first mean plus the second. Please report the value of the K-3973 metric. 62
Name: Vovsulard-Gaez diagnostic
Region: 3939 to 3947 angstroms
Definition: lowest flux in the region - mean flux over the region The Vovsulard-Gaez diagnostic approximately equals -2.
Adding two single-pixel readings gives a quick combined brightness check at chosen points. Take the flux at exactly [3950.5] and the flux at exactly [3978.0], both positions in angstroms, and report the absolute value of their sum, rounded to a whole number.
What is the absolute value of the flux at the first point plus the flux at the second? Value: 80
